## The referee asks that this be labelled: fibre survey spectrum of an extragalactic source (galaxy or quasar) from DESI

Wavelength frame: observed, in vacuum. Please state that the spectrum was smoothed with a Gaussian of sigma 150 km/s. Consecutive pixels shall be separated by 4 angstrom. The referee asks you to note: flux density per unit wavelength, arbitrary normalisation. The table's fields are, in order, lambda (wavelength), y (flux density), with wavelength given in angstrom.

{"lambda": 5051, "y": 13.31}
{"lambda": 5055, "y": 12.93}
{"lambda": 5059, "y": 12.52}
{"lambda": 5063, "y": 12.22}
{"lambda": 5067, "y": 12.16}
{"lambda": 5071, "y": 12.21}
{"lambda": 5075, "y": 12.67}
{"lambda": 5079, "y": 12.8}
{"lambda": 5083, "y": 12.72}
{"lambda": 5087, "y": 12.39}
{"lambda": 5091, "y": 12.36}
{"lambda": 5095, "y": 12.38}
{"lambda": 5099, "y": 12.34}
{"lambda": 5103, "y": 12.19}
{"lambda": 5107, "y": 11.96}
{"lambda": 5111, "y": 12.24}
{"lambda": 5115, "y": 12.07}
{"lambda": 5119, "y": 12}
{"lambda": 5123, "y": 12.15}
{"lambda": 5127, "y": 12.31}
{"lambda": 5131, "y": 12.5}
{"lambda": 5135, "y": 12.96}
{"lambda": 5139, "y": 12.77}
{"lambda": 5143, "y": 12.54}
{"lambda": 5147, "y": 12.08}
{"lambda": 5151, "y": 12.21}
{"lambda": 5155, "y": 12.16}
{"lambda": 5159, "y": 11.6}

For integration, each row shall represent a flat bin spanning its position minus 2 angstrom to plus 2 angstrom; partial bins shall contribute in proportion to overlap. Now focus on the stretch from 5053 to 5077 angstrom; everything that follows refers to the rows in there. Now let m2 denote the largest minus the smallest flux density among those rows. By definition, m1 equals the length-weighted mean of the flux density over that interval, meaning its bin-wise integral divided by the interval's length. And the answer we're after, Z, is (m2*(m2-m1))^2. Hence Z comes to 81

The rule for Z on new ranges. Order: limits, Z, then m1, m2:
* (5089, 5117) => 25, 12.2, 0.42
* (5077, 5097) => 28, 12.5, 0.44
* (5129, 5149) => 106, 12.6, 0.88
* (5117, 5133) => 34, 12.2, 0.50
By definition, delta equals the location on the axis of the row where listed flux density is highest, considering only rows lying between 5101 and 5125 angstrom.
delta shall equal 5111 angstrom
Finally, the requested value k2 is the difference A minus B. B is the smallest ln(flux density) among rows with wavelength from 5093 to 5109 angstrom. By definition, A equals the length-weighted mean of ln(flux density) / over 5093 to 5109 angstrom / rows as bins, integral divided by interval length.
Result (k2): 0.0212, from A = 2.50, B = 2.48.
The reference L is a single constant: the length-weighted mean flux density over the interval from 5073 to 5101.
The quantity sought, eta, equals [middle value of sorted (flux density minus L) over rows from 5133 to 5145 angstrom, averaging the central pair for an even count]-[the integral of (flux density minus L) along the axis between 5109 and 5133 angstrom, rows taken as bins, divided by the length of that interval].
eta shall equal 0.6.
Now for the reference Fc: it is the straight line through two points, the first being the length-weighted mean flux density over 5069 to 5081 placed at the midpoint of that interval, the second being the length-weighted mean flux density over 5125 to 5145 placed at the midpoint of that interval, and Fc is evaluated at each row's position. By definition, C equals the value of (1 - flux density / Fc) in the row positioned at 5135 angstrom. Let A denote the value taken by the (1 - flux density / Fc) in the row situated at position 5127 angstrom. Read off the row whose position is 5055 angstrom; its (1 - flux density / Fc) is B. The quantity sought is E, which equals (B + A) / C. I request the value 0.3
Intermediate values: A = 0.024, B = -0.031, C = -0.027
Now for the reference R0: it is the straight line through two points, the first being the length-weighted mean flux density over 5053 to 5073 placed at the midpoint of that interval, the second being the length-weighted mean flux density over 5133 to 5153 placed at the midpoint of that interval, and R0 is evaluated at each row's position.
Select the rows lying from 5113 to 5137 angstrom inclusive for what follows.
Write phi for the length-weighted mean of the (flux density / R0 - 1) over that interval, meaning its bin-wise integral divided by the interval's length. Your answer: -0.013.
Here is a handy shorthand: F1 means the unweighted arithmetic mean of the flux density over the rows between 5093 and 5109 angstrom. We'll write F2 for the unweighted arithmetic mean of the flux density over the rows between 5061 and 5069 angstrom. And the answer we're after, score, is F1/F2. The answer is 1.00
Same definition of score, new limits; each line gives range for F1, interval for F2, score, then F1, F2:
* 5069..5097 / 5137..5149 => 1.00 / 12.5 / 12.5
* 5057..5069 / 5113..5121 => 1.02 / 12.3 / 12.0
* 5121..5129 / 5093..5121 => 1.01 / 12.2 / 12.2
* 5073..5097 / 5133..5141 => 0.98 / 12.6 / 12.9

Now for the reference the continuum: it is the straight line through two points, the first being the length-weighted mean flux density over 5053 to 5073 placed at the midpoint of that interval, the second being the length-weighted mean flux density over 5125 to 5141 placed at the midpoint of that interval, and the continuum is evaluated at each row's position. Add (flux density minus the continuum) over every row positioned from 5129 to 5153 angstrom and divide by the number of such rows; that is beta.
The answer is -0.15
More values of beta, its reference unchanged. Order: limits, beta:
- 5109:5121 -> -0.47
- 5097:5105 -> -0.27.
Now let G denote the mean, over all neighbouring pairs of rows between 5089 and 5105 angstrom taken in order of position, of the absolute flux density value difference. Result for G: 0.070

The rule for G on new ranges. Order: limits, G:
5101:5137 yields 0.214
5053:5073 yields 0.205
